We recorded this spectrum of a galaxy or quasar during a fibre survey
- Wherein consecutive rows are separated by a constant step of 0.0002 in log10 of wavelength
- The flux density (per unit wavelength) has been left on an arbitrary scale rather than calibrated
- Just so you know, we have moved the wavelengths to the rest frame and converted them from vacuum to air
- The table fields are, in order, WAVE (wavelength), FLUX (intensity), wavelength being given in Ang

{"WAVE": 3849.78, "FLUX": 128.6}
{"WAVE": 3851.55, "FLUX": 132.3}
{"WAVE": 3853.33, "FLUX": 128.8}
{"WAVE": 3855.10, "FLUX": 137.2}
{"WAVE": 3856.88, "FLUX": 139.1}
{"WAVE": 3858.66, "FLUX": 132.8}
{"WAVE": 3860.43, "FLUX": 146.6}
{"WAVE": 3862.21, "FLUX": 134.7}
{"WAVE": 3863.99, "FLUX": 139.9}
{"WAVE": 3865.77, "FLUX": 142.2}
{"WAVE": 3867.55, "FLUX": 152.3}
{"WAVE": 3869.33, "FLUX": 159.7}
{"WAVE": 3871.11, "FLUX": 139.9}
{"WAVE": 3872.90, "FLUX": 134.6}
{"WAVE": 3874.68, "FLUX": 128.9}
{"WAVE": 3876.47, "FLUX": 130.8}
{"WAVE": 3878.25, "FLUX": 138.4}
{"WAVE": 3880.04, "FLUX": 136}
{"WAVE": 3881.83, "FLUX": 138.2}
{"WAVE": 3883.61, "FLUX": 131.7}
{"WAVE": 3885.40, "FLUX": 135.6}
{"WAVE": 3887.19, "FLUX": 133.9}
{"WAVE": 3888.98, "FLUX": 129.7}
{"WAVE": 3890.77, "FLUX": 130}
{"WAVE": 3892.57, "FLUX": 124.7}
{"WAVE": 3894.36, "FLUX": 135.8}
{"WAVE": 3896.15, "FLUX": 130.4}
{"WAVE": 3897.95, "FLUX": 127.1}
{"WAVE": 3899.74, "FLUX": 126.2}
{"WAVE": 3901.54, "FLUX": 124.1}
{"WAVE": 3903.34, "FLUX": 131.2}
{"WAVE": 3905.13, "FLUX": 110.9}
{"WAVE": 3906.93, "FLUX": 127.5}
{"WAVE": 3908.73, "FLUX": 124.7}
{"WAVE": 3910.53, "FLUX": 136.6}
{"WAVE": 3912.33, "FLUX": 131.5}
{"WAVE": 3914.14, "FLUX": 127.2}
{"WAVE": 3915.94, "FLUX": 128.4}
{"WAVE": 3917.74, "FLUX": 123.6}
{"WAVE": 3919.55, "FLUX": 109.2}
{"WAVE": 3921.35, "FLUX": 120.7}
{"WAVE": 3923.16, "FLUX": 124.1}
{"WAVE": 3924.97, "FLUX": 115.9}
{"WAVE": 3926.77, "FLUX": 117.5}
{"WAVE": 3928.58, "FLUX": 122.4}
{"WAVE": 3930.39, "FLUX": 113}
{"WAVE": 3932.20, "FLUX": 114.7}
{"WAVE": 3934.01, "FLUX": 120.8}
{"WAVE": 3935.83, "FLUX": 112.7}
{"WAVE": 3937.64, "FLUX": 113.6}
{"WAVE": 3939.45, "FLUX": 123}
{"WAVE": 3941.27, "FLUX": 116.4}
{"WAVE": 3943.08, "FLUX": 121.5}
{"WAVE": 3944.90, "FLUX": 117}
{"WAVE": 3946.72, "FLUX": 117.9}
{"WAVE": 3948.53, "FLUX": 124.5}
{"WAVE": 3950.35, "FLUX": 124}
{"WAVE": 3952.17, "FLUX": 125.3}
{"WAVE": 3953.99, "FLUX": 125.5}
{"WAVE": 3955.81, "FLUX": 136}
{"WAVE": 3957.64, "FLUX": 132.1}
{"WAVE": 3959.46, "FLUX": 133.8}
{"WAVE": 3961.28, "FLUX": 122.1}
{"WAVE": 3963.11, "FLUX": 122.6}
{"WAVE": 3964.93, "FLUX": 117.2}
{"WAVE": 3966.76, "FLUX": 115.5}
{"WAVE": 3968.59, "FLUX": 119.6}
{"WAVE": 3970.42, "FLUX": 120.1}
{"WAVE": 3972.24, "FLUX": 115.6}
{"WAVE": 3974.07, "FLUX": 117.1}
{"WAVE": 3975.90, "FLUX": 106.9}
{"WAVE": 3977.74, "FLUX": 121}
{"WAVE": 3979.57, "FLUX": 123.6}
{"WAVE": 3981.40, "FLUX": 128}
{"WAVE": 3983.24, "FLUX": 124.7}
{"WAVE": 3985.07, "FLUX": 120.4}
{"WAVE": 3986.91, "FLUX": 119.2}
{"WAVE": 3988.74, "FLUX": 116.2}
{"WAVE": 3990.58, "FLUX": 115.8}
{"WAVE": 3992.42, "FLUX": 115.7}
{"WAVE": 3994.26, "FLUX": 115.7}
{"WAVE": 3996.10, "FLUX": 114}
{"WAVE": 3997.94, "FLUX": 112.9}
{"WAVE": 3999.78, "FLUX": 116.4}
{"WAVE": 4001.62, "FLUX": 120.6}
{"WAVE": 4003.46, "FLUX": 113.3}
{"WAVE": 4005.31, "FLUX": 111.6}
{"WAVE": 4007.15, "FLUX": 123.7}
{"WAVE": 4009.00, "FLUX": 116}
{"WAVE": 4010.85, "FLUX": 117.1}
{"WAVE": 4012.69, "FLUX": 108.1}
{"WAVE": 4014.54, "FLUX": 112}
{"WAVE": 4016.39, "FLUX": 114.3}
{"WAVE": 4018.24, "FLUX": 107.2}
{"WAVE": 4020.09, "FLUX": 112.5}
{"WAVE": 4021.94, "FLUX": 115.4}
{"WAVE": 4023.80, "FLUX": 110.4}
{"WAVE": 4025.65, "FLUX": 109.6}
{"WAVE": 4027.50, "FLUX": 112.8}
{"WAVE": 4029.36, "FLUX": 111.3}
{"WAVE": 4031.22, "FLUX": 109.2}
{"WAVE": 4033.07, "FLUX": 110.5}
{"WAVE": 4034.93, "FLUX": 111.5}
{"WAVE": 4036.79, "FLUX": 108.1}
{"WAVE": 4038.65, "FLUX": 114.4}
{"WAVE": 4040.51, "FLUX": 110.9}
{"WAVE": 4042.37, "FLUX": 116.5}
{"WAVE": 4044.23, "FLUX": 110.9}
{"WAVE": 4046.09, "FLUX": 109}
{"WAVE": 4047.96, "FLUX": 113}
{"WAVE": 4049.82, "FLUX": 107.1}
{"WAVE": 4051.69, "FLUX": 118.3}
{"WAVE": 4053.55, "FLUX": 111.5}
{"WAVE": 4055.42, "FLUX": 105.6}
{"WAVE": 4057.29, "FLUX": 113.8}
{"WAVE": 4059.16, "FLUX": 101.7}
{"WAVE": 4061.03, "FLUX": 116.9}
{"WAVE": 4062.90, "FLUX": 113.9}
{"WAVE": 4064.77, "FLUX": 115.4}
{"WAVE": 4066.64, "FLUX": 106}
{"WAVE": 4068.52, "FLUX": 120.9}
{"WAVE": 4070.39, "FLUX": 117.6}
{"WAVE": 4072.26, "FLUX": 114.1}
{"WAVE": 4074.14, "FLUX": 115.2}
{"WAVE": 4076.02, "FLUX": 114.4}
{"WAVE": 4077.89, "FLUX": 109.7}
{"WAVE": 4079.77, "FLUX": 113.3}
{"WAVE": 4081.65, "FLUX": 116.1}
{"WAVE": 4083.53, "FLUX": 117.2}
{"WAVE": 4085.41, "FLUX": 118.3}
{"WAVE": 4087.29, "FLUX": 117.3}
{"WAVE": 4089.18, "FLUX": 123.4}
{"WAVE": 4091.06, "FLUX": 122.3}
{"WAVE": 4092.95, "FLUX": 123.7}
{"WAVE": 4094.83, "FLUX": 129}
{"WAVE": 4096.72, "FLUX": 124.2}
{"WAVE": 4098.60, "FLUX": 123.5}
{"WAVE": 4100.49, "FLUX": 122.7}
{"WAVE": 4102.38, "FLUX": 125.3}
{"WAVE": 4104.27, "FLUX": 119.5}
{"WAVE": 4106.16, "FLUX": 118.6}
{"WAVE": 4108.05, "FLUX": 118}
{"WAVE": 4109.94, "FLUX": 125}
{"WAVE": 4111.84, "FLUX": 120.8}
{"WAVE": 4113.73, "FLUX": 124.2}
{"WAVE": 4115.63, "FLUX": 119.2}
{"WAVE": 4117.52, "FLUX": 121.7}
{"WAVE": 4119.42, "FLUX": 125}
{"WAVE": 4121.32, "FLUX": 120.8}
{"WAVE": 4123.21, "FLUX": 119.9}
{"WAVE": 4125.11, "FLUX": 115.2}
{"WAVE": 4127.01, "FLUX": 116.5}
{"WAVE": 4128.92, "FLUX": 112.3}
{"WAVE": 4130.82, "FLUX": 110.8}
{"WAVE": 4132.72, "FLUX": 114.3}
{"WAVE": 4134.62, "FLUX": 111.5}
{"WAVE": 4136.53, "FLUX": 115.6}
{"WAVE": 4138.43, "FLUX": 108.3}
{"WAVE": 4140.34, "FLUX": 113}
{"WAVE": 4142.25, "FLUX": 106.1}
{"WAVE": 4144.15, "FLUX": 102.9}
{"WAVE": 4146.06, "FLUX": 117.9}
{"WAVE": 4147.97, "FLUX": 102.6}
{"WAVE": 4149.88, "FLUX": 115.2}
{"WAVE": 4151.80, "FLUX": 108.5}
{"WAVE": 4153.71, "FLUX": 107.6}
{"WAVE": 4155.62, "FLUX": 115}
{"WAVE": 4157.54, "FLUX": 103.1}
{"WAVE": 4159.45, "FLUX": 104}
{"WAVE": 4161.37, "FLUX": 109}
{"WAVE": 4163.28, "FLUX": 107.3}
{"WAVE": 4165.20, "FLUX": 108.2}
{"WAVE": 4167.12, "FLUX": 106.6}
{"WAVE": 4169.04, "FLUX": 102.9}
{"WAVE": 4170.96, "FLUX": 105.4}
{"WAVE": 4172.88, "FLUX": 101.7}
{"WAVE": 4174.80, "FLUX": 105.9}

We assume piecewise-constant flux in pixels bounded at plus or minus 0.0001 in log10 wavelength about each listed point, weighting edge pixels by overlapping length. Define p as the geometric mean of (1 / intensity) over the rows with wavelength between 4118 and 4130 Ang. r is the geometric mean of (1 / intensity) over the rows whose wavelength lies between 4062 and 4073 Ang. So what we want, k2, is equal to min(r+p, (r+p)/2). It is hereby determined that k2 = 0.0086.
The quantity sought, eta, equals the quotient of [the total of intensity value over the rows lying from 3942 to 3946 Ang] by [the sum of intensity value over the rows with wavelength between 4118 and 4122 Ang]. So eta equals 0.97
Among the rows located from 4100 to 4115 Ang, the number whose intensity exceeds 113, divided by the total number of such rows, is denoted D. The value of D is 1.00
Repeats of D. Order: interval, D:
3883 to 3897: 1.00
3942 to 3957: 1.00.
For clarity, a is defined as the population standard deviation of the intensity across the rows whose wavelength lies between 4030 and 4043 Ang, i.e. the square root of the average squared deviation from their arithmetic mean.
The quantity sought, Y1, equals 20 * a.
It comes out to 54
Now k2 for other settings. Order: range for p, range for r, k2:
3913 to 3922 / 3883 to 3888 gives 0.0079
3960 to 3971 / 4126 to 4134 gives 0.0086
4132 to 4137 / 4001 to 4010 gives 0.0087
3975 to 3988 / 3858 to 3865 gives 0.0078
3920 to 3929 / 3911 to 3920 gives 0.0082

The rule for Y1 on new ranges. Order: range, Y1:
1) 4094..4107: 65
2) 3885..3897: 73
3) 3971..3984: 131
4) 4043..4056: 78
